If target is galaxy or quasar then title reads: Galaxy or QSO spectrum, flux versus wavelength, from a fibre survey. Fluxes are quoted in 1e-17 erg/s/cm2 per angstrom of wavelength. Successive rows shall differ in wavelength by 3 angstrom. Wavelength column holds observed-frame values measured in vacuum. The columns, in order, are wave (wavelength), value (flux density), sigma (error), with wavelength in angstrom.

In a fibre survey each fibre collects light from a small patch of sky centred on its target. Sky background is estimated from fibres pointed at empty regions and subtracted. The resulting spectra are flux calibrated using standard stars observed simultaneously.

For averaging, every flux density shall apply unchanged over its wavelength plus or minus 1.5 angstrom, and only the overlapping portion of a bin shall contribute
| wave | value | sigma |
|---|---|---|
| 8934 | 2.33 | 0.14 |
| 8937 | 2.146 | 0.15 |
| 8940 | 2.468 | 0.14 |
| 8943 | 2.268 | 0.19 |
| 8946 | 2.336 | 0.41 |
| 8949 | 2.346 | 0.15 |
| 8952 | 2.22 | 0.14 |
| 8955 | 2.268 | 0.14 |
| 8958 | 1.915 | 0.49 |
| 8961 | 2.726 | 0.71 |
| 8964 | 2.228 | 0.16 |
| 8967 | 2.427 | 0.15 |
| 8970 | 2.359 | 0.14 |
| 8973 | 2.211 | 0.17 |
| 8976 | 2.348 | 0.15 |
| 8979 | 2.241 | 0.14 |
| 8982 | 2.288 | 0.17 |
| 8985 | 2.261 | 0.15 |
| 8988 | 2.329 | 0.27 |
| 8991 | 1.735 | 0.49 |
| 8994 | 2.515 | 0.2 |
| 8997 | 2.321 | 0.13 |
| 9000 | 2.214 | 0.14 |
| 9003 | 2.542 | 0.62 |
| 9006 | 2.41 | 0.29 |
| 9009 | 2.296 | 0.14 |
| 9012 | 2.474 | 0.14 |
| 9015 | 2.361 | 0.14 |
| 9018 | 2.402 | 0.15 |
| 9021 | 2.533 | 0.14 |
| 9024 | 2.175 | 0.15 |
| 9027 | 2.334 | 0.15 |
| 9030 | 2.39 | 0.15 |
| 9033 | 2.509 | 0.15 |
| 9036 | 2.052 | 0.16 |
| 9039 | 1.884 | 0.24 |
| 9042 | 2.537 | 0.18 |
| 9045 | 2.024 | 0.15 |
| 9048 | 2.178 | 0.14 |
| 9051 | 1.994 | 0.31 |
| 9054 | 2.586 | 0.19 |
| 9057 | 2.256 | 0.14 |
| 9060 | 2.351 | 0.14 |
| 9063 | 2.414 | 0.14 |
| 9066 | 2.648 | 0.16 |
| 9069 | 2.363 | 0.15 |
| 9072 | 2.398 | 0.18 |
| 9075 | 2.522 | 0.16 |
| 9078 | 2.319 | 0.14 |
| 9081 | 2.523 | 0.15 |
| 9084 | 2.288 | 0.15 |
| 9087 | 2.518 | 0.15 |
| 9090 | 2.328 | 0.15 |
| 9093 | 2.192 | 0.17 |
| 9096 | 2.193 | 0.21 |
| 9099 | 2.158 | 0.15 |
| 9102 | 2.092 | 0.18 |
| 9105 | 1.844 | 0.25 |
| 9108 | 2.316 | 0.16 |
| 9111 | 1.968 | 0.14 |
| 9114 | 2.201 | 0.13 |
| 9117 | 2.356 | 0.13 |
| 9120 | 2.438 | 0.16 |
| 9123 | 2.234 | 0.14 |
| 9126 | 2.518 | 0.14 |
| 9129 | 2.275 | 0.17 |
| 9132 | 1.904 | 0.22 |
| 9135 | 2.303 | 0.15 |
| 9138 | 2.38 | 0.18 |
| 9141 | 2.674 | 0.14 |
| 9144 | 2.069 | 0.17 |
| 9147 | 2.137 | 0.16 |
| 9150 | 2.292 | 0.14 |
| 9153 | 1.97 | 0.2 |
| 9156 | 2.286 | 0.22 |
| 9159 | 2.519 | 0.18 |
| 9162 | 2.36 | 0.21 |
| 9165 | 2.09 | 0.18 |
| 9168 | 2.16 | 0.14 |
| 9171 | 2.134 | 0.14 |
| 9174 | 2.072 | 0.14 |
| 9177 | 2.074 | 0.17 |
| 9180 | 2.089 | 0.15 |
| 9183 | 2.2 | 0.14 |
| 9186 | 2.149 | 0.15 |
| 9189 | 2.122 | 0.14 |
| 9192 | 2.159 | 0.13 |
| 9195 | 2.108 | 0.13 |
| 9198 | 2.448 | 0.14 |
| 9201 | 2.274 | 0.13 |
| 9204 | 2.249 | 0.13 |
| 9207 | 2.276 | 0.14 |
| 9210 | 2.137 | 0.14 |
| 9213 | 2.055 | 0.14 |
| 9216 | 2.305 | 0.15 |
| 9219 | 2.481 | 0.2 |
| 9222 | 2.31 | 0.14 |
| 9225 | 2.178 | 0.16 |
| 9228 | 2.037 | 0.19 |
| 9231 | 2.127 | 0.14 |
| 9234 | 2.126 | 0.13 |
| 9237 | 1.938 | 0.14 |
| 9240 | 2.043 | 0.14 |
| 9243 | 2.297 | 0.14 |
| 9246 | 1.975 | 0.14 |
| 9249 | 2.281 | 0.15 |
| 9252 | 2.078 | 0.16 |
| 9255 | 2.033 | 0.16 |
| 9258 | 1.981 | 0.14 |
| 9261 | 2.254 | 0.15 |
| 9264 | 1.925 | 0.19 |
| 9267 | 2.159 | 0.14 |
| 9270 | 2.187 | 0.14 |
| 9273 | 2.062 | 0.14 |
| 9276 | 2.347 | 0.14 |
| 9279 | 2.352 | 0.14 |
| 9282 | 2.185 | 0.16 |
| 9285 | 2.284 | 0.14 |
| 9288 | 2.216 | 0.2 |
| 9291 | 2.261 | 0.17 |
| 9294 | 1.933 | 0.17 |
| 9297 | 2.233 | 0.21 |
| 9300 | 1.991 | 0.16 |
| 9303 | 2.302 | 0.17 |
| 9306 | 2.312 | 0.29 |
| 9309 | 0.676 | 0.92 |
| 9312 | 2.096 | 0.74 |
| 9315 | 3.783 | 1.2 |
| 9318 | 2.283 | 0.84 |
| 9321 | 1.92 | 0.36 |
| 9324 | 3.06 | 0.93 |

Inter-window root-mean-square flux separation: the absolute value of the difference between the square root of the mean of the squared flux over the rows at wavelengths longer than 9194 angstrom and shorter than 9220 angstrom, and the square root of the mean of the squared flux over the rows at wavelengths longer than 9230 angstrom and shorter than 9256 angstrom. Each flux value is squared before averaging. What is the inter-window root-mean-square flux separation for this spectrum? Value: 0.16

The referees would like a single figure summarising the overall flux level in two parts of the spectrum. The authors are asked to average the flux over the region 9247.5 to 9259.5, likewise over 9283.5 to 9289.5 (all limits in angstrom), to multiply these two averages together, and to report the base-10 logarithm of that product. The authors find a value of 0.673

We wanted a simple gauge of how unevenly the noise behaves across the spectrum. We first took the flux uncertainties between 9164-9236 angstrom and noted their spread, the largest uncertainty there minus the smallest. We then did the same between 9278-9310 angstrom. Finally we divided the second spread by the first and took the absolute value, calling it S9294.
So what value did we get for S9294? 11.1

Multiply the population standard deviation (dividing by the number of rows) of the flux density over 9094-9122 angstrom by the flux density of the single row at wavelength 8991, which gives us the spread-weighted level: 0.31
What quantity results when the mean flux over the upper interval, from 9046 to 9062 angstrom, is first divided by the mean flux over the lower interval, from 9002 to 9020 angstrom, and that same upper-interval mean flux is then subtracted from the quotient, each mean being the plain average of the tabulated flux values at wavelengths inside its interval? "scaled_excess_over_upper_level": -1.33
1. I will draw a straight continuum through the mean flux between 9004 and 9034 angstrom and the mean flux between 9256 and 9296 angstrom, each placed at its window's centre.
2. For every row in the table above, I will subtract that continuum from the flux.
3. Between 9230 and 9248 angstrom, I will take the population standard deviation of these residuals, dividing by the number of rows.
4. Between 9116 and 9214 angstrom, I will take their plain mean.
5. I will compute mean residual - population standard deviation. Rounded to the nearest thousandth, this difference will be -0.152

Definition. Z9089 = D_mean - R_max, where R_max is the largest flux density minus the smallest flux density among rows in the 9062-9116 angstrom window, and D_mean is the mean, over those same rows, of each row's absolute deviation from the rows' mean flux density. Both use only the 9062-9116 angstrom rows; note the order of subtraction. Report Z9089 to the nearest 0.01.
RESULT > -0.65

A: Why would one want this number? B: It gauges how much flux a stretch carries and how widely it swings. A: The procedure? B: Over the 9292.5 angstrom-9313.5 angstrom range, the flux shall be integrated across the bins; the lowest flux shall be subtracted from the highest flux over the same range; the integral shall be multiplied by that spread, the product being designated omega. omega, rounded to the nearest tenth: 66.5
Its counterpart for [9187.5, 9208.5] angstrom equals 15.9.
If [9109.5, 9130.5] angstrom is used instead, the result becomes 26.4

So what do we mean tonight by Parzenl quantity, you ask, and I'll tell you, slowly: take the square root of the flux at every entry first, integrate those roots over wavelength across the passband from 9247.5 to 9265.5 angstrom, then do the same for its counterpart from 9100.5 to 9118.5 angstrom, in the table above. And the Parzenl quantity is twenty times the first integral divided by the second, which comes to 19.8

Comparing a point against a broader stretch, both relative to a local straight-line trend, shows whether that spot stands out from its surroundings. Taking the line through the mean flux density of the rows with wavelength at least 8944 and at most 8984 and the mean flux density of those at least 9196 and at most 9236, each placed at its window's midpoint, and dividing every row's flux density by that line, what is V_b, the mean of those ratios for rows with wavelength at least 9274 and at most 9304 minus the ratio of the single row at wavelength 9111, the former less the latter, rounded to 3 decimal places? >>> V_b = 0.129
